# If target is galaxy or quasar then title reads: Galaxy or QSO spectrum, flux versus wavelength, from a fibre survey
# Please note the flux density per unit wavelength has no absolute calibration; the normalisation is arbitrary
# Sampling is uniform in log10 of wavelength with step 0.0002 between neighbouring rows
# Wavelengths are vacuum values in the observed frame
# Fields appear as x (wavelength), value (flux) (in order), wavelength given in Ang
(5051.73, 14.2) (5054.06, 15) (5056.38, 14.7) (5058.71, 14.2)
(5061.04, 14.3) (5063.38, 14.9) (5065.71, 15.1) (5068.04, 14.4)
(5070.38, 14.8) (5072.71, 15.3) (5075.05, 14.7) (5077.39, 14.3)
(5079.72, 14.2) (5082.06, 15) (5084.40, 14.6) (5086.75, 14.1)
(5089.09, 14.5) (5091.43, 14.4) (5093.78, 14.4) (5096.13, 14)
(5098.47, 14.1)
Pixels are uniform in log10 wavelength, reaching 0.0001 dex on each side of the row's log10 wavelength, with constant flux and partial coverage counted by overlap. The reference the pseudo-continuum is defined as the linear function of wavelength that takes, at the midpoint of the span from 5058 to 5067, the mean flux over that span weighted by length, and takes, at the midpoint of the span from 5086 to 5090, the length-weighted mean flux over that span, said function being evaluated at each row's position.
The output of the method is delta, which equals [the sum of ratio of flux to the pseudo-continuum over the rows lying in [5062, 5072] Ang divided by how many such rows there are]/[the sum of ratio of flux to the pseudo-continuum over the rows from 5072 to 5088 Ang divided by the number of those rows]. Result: 1.00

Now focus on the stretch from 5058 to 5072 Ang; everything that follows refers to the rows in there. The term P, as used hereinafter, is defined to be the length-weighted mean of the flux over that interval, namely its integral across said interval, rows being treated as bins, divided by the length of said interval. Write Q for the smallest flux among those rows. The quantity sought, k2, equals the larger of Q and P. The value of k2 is 14.6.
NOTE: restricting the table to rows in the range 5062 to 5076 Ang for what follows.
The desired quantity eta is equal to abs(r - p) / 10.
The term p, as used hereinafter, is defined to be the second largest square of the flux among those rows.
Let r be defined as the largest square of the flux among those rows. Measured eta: 0.6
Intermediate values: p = 228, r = 234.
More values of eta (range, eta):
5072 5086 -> 0.9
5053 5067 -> 0.3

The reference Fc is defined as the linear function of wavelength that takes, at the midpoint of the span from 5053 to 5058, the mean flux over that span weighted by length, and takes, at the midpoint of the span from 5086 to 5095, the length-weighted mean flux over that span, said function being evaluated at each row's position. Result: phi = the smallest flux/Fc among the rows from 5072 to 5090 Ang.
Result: 0.979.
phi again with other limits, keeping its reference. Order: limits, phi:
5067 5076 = 0.983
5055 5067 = 0.962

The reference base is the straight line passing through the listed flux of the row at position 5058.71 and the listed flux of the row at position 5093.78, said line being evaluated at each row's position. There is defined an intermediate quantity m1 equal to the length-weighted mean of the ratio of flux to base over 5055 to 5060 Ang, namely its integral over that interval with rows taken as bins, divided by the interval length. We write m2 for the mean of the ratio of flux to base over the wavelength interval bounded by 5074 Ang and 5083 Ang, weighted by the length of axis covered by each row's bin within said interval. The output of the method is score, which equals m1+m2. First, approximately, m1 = 1.02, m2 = 1.02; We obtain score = 2.04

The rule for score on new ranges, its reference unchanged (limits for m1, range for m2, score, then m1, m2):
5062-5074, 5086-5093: 2.04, 1.04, 1.00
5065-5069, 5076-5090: 2.04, 1.03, 1.01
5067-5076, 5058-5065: 2.06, 1.04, 1.02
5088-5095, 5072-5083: 2.03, 1.00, 1.03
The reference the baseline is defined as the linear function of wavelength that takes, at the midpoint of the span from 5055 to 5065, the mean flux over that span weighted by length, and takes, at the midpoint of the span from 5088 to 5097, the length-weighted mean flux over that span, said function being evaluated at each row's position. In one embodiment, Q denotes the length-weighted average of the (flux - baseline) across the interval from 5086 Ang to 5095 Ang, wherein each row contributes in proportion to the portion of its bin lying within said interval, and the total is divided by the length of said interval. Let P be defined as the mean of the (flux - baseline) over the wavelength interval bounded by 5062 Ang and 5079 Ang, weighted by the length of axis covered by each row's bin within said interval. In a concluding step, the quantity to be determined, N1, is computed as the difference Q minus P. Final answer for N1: -0.3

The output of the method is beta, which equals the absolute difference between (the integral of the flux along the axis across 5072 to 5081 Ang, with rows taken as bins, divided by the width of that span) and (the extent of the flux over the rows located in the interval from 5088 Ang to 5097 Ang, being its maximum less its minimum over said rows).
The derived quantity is 14.1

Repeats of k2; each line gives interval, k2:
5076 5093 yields 14.4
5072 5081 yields 14.6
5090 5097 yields 14.3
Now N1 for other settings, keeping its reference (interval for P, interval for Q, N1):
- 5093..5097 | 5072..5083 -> 0.3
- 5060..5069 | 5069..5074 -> 0.4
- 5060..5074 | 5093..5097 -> -0.4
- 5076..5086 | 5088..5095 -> 0.0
